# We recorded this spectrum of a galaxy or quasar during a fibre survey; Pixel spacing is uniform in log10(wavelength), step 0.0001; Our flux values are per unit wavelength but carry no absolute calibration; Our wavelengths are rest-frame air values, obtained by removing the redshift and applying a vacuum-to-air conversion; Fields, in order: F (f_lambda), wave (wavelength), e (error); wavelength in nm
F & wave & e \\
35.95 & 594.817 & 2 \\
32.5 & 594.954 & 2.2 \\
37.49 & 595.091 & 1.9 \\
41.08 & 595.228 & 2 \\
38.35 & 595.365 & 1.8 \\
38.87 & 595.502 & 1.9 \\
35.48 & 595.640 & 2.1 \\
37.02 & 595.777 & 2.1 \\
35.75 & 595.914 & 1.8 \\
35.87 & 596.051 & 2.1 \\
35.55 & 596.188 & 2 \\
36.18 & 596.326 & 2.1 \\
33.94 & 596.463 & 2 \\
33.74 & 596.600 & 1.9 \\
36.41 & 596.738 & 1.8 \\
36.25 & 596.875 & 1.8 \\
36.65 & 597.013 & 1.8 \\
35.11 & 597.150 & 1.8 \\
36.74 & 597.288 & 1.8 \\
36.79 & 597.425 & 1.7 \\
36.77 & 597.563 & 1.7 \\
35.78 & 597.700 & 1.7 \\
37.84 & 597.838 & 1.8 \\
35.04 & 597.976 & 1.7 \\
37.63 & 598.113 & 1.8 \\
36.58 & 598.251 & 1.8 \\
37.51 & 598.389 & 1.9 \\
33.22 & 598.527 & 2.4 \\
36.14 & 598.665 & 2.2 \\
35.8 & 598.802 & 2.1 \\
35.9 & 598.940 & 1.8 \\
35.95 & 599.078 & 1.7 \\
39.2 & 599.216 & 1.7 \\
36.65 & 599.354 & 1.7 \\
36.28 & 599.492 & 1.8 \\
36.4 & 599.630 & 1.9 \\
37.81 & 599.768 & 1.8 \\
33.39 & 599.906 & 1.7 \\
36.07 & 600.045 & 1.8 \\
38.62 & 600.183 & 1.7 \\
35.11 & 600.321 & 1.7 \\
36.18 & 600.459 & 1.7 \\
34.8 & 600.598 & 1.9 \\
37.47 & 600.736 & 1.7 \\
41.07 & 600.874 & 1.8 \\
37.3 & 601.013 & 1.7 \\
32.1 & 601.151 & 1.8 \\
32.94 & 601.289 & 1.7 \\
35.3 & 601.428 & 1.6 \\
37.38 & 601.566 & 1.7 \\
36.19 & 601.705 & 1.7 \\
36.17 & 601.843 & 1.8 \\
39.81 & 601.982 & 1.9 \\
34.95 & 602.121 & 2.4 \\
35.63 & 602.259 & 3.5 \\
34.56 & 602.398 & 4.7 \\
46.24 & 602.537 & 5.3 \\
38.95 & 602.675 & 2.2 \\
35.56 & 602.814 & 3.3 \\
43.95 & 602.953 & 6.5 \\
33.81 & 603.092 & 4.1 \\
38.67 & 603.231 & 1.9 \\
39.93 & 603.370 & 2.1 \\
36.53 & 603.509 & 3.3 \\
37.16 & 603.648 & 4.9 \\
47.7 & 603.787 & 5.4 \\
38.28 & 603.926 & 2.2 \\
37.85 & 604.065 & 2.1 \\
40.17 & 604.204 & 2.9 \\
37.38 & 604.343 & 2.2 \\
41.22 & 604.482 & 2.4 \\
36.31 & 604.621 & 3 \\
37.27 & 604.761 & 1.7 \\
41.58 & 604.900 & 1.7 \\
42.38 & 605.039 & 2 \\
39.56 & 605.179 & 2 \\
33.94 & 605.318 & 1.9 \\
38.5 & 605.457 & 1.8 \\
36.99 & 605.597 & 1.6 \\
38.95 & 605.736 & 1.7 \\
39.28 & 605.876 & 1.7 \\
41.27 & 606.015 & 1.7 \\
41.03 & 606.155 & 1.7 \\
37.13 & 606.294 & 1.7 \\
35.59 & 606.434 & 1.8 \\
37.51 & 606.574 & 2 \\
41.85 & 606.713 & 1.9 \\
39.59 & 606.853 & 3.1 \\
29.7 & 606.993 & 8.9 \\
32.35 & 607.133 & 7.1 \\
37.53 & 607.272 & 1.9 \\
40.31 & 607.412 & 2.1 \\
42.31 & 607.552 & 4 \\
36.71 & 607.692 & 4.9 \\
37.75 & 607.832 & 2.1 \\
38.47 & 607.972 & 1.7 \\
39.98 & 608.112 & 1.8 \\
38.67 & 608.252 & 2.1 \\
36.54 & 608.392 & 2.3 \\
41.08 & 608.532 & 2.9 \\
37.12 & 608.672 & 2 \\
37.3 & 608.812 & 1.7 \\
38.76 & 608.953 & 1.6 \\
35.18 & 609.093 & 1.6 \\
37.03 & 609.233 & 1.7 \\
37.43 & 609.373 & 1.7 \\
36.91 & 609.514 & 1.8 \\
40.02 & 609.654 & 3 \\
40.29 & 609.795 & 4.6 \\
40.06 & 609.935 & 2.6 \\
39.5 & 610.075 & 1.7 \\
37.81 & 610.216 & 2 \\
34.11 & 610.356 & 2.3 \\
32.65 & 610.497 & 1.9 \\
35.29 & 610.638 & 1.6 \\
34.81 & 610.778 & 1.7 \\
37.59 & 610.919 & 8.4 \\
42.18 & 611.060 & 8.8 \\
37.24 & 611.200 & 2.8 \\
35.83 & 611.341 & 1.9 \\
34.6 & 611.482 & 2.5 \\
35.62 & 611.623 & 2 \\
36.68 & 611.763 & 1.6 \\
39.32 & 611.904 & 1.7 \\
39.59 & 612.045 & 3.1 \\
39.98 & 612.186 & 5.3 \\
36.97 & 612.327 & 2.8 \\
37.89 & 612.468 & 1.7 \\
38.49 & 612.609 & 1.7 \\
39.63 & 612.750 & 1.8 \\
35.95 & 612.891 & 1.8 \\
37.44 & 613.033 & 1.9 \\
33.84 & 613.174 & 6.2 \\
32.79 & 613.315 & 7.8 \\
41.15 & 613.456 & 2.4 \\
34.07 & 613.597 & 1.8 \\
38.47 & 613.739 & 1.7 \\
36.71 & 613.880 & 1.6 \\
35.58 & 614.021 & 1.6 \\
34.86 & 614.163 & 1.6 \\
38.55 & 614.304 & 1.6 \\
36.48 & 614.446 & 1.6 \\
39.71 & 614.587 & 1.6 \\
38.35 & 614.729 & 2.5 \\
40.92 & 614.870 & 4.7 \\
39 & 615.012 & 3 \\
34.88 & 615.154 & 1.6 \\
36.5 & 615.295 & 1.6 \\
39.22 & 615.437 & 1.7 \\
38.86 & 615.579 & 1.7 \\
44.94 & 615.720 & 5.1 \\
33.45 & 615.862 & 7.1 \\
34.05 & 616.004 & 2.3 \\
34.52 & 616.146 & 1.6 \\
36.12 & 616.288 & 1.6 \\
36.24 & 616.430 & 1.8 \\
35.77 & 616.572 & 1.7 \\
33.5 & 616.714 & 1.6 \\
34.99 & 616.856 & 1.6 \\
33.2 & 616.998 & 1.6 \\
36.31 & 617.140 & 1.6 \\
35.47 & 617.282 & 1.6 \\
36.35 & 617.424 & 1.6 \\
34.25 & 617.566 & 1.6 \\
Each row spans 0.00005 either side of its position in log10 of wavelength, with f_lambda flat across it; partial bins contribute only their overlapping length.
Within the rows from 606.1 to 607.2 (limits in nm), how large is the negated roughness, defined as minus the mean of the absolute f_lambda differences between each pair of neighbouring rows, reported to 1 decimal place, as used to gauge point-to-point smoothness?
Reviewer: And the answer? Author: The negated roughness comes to -3.8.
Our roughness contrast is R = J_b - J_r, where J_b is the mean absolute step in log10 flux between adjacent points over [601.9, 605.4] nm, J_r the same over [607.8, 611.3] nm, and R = 0.025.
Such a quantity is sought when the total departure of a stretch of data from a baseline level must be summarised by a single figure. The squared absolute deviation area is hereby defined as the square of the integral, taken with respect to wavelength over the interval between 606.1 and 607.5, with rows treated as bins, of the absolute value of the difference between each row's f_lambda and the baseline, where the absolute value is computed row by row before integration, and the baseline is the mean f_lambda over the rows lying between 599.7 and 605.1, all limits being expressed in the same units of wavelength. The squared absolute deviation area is 16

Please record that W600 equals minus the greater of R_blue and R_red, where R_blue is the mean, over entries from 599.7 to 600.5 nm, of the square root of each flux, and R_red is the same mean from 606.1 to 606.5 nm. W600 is -6.15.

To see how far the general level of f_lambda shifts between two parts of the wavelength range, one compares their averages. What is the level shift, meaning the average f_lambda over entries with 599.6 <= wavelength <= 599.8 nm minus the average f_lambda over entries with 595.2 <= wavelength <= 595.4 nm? -2.6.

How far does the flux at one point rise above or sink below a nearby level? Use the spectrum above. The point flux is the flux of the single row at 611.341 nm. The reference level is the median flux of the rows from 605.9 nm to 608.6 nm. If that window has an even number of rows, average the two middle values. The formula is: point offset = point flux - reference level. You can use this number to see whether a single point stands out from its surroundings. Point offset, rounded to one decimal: -2.6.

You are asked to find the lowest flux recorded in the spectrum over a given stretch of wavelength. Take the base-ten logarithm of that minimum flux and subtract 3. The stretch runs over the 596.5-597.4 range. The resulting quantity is -1.47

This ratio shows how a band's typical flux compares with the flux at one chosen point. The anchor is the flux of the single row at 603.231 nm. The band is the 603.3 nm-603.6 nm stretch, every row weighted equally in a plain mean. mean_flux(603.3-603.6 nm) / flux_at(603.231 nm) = 0.99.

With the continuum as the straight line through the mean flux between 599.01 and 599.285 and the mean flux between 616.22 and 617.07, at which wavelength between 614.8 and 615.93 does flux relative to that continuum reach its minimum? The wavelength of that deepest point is 615.862 nm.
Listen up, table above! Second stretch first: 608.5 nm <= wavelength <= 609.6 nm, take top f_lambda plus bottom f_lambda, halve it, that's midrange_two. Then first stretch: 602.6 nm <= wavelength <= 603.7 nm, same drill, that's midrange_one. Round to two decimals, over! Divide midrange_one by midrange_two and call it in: 1.02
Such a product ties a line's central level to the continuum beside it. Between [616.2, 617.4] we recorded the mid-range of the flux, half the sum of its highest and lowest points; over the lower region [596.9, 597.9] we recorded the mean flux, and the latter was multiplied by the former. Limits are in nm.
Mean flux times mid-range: 1269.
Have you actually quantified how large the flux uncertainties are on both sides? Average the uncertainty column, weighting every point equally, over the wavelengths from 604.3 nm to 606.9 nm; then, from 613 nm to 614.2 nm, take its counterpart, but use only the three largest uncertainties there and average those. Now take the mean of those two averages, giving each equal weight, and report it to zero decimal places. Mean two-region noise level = 4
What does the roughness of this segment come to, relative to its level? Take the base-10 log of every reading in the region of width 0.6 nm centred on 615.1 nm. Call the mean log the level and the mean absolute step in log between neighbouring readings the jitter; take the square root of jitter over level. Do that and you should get 0.137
